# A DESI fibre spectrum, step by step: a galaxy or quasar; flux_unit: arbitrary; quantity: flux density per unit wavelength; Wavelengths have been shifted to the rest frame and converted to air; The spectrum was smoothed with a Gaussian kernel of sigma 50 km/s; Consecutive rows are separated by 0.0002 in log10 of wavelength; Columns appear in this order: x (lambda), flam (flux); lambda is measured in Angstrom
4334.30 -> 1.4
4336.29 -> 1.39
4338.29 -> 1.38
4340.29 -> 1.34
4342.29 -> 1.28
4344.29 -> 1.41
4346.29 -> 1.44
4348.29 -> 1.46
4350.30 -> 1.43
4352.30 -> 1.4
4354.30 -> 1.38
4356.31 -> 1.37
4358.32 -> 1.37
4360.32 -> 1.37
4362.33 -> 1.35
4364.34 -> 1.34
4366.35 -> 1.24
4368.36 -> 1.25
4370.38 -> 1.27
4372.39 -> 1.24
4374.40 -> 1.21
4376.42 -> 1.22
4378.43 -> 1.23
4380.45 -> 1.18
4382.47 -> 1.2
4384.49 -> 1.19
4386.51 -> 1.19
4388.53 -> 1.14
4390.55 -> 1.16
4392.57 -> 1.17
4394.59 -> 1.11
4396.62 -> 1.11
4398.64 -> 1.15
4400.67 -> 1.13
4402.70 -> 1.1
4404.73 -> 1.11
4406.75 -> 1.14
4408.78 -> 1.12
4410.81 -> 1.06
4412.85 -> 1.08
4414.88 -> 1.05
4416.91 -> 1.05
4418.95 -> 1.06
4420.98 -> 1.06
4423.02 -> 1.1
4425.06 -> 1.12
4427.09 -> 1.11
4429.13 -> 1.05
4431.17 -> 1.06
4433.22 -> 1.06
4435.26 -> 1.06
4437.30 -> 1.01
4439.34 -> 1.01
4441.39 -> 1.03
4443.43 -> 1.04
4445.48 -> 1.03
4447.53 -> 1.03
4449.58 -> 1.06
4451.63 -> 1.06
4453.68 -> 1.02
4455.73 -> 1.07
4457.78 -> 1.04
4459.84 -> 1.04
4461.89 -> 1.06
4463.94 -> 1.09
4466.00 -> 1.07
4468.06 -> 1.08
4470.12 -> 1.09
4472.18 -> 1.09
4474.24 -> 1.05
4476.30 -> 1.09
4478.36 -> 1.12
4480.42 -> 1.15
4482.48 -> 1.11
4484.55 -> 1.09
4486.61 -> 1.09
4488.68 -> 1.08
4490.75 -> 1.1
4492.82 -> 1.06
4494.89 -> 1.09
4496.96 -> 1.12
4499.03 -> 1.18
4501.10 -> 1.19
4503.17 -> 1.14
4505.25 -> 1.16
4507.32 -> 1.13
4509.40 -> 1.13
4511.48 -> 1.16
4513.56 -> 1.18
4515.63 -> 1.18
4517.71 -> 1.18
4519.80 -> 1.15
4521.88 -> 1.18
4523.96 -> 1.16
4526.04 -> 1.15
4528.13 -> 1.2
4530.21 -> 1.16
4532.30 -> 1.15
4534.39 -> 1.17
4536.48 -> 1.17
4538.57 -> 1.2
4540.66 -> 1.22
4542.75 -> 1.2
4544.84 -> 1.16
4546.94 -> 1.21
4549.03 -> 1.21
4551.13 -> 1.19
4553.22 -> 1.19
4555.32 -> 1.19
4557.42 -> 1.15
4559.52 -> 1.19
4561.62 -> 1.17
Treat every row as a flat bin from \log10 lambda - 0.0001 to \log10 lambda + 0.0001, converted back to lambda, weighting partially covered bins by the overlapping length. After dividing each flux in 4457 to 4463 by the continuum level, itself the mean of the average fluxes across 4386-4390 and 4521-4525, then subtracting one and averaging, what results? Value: -0.10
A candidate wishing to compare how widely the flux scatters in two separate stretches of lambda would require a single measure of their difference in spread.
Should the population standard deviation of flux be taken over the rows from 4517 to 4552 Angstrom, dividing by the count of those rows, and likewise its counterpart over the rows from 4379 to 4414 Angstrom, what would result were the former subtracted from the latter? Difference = 0.02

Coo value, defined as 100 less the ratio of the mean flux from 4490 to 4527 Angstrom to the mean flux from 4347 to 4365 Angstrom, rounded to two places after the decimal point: 99.17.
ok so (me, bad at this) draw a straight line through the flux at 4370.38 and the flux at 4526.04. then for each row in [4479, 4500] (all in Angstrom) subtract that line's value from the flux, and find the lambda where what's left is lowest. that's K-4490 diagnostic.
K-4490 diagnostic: 4492.82 Angstrom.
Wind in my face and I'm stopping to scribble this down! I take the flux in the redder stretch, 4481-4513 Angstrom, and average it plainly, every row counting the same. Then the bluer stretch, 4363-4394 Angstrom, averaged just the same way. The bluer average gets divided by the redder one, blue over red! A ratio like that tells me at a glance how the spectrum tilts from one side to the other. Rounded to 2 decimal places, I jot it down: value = 1.08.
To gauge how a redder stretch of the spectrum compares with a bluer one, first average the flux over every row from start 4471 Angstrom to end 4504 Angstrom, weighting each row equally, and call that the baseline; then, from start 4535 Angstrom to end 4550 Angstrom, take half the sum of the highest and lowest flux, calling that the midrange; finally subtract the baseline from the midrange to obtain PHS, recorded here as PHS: 0.08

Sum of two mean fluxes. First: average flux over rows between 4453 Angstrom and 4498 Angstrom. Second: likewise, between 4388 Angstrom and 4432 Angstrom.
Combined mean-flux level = 2.18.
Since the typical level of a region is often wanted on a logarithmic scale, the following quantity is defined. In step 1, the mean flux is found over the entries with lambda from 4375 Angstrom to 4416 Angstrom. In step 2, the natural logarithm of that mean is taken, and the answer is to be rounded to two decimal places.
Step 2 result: 0.13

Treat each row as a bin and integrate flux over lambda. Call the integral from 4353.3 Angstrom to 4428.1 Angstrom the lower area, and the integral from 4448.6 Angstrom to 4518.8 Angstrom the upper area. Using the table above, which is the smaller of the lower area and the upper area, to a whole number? 78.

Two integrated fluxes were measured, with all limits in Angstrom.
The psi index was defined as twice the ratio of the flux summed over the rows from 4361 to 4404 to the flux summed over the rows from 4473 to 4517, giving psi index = 2.13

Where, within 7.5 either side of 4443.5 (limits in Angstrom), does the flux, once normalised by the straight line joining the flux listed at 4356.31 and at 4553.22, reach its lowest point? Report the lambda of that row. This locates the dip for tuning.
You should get 4437.30 Angstrom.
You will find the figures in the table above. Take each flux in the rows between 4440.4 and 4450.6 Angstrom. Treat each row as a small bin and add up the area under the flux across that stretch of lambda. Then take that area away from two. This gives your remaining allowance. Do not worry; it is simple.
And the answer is -8.6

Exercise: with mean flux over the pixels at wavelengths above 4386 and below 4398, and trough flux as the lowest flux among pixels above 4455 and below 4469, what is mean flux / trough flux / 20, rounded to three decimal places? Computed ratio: 0.055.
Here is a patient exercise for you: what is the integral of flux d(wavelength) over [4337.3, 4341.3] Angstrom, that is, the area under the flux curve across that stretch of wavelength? 5.44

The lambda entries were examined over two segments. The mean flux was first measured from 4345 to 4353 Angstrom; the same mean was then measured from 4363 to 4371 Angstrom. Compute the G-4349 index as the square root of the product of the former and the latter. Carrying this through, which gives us 1.35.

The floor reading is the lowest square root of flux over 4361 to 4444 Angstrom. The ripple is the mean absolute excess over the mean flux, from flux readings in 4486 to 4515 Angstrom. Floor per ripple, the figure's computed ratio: 29.8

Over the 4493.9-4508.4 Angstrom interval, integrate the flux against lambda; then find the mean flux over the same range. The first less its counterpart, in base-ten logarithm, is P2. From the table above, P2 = 1.19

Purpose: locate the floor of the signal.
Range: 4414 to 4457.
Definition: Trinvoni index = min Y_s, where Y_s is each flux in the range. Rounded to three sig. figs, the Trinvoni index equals 1.01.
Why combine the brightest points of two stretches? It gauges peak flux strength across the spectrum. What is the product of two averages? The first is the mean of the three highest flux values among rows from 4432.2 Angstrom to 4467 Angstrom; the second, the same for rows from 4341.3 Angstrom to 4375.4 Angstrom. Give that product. 1.55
